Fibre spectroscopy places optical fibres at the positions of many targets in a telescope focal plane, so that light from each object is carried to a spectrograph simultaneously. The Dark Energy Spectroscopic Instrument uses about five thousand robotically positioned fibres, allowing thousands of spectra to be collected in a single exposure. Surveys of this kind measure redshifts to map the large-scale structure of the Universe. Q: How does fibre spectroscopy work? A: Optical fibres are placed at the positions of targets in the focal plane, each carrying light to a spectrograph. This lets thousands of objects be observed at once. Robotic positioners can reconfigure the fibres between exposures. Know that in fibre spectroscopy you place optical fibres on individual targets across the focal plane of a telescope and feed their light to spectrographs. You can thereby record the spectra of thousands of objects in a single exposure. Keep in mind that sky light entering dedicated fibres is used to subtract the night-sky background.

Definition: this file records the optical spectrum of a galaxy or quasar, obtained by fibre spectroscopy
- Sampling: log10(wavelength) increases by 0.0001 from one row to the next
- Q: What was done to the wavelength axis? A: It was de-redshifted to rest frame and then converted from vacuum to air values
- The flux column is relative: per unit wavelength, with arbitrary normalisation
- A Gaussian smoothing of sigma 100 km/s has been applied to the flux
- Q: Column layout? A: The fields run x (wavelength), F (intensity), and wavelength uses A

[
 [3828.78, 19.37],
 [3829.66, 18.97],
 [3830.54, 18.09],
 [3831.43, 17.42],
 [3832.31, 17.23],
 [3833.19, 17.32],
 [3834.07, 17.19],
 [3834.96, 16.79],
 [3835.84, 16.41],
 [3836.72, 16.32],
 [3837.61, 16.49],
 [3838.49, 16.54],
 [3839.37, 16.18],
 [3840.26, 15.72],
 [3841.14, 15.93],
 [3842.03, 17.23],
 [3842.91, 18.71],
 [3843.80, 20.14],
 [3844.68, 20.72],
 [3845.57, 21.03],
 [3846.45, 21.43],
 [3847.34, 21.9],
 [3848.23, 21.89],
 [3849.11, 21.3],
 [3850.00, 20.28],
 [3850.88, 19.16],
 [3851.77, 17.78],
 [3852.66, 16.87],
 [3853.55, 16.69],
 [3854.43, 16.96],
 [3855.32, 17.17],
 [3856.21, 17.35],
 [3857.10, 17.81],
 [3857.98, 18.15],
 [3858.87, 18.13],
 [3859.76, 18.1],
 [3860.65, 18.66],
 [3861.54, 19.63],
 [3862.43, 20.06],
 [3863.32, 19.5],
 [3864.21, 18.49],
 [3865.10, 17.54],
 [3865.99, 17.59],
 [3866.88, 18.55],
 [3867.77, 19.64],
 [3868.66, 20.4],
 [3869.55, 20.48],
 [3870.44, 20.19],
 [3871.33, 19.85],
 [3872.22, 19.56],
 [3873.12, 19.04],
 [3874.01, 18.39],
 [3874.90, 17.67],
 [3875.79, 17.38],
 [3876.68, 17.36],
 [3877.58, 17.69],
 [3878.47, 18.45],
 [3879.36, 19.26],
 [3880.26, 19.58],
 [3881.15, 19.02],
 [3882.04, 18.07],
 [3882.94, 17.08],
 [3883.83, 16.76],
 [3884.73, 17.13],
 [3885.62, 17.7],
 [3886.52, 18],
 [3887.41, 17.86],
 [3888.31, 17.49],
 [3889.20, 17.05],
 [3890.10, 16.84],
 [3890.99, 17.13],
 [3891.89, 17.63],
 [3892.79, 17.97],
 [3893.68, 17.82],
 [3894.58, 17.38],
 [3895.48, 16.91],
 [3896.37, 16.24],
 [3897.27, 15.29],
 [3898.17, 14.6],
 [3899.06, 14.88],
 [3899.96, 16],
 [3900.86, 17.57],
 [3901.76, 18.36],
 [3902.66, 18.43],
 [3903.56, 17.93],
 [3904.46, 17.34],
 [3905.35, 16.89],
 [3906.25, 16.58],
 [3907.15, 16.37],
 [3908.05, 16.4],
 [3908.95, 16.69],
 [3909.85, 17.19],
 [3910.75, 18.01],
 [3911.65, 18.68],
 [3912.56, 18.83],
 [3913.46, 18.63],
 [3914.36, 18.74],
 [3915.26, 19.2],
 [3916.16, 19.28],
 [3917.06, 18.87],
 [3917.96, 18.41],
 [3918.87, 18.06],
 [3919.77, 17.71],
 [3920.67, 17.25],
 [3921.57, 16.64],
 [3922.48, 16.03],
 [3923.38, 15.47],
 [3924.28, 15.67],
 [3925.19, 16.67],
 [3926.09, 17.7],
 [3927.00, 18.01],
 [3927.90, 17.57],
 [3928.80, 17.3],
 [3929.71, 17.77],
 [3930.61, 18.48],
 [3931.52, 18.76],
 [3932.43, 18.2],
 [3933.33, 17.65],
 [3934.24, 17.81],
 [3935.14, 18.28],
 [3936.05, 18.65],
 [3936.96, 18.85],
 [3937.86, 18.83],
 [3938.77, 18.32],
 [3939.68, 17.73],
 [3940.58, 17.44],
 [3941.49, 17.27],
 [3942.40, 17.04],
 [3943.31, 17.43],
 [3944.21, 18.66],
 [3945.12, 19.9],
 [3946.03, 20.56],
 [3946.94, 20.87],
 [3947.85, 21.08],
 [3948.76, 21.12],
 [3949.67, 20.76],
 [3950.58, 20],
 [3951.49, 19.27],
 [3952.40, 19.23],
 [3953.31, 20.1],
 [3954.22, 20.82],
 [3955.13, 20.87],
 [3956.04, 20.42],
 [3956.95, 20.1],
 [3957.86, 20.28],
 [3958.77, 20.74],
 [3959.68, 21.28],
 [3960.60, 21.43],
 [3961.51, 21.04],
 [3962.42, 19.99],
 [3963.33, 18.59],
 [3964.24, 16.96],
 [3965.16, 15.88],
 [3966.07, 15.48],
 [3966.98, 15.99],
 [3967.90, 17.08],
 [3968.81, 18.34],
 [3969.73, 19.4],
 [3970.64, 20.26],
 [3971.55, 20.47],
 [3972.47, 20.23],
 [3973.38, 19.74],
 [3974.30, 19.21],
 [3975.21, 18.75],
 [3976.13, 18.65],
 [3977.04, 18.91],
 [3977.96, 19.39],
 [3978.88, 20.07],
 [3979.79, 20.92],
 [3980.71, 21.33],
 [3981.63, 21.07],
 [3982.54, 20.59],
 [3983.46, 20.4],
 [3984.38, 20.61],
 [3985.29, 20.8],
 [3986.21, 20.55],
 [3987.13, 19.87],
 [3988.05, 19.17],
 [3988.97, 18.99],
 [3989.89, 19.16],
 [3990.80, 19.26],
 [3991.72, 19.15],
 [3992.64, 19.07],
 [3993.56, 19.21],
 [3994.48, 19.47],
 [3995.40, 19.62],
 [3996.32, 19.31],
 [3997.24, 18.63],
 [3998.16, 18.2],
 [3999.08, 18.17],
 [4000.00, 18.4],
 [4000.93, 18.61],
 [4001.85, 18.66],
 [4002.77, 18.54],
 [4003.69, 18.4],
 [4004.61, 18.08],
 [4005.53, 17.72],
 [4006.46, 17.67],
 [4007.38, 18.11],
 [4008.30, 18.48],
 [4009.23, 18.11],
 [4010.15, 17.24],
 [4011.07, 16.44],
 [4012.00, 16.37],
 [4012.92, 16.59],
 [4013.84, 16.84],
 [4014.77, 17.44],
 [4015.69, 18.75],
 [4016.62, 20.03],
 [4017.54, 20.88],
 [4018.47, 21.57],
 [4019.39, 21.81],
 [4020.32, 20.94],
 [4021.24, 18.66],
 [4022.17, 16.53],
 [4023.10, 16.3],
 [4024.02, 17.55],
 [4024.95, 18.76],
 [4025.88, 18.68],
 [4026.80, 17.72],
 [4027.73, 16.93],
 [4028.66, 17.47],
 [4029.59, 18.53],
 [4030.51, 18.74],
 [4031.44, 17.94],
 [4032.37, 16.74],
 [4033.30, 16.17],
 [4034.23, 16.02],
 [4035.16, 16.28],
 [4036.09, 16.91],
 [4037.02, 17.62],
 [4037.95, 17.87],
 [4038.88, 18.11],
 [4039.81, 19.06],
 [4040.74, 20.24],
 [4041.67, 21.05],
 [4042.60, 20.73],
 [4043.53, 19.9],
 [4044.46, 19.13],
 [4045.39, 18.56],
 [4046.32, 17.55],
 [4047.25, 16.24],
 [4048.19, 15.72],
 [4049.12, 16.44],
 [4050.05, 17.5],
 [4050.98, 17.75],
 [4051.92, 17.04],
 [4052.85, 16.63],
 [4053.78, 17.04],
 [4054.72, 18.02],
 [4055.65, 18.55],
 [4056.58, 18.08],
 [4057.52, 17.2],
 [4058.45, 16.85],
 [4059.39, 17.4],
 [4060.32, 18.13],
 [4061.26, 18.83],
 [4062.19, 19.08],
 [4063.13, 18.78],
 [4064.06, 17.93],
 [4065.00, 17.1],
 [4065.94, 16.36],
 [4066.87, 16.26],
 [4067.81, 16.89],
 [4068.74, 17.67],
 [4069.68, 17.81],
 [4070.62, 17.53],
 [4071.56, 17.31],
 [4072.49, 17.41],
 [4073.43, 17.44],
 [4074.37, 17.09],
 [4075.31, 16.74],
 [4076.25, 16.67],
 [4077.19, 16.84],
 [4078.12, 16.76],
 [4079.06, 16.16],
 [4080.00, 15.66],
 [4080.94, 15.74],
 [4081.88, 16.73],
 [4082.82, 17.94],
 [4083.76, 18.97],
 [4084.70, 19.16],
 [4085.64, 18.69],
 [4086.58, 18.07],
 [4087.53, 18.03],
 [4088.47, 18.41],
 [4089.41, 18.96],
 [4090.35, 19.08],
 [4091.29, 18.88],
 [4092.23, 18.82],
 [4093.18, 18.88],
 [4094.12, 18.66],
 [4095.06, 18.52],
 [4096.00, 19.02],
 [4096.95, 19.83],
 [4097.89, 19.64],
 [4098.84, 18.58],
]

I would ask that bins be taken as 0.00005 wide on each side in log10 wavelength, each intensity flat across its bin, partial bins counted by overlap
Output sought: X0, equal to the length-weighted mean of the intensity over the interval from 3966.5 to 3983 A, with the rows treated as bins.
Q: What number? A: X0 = 19.5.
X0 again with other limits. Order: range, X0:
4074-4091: 17.6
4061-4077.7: 17.4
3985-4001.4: 19.2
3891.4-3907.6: 16.9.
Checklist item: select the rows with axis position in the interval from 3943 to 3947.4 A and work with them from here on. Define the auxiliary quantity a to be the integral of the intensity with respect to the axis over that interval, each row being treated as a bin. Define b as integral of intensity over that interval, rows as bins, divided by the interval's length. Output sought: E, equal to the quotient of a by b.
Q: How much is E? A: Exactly 4.40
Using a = 86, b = 19.6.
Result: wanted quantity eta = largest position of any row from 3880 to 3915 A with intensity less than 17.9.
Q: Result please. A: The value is 3909.85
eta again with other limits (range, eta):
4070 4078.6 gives 4078.12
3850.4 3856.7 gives 3856.21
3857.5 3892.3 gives 3891.89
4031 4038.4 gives 4037.95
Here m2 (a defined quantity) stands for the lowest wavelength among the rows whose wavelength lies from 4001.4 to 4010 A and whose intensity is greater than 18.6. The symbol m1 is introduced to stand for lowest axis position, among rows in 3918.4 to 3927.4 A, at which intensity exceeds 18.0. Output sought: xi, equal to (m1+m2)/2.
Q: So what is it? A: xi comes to 3960.4 A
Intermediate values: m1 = 3918.87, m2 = 4001.85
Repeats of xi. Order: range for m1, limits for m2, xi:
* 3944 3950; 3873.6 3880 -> 3911.8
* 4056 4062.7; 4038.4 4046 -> 4048.2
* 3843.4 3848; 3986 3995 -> 3915.0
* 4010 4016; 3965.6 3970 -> 3992.7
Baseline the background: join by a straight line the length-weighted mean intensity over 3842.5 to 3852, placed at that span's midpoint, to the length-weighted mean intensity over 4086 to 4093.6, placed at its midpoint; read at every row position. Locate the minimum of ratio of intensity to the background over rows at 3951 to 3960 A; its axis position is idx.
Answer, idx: 3952.40 A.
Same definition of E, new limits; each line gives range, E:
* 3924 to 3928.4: 4.40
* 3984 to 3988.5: 4.50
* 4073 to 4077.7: 4.70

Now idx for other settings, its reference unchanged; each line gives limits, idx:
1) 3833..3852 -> 3840.26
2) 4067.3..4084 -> 4080.00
